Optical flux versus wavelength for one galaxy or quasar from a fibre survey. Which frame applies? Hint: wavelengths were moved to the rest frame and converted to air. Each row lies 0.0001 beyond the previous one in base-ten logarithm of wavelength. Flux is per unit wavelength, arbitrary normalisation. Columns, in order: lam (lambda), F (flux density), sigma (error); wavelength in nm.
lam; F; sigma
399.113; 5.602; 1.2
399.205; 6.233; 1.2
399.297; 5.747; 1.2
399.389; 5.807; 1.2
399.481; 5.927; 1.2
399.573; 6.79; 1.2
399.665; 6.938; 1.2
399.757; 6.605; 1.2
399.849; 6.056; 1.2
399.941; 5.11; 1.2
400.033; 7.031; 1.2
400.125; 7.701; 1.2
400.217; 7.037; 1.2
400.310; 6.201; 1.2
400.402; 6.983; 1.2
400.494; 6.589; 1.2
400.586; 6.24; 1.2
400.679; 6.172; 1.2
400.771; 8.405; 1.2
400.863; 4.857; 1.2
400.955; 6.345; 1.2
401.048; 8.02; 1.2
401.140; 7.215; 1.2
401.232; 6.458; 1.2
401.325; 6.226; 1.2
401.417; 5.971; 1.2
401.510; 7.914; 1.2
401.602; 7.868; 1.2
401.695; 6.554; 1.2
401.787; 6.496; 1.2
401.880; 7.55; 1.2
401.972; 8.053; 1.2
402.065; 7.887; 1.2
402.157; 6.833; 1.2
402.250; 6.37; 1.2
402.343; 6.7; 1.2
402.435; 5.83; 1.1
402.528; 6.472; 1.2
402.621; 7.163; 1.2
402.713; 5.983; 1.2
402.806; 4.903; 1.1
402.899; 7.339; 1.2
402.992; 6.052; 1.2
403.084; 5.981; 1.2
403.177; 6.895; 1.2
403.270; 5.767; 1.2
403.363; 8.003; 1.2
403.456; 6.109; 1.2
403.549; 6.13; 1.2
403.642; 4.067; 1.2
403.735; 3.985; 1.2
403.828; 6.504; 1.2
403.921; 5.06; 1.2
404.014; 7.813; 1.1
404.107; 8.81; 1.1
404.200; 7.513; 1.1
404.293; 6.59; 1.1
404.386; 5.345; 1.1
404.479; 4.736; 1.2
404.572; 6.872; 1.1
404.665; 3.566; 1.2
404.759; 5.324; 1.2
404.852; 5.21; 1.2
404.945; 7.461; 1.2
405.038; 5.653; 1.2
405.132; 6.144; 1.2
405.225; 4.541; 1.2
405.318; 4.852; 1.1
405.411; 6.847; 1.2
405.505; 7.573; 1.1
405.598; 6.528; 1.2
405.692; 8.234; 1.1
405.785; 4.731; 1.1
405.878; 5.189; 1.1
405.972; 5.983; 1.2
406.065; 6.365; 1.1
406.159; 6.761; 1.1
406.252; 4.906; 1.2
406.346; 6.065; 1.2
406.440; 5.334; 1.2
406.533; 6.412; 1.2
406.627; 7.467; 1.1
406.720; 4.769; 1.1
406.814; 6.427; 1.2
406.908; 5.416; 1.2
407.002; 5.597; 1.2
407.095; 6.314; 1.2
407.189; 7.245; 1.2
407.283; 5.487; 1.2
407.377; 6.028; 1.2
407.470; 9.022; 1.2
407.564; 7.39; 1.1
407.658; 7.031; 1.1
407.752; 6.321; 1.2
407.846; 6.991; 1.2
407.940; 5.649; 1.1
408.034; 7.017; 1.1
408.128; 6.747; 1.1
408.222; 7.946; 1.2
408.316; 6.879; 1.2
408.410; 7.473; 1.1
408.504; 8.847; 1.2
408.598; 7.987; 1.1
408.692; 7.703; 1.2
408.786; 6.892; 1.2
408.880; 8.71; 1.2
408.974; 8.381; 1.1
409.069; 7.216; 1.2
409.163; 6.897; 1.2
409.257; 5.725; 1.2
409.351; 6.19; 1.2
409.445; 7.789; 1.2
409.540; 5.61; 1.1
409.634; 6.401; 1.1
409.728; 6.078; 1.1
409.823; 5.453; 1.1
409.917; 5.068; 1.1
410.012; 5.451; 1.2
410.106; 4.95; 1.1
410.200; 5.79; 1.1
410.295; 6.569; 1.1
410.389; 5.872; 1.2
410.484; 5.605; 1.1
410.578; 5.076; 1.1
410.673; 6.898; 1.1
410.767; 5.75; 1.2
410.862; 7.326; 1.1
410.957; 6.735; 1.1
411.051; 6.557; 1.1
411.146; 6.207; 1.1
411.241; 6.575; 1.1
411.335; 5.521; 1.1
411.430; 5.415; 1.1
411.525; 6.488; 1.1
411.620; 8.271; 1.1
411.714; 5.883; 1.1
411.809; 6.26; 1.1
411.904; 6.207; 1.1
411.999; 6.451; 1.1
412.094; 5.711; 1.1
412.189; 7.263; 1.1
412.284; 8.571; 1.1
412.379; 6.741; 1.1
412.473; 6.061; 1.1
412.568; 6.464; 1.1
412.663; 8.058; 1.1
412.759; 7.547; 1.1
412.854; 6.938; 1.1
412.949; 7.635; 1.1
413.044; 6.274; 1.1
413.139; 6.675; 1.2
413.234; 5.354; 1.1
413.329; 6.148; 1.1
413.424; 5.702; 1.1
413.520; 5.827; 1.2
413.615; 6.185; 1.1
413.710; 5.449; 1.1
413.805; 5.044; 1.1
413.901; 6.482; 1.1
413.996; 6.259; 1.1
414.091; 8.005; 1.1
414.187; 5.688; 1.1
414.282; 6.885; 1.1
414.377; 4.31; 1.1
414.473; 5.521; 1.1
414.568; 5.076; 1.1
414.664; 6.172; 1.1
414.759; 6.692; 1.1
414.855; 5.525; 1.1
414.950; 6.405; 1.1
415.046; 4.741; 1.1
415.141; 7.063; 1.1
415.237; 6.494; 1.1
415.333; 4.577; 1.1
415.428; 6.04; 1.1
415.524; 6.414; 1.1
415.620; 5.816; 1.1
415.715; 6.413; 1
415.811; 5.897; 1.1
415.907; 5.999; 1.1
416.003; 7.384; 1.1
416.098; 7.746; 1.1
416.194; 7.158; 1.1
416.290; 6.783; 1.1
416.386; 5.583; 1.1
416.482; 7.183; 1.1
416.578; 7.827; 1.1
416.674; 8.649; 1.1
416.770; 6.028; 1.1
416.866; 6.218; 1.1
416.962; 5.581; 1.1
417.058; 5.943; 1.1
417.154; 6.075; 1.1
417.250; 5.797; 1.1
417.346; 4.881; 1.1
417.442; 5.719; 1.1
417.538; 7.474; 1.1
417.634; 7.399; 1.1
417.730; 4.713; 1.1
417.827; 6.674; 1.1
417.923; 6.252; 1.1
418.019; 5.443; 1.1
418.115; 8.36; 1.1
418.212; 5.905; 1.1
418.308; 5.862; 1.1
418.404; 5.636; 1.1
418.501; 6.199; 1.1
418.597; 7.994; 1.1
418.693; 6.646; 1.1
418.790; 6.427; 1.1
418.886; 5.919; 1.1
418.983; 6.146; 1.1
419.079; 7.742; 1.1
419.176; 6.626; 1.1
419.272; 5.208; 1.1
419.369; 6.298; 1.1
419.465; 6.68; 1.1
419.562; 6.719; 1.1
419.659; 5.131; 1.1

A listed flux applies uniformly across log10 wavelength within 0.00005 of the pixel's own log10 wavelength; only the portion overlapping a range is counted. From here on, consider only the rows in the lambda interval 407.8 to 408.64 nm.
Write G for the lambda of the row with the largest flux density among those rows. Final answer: 408.504 nm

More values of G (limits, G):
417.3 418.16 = 418.115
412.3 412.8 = 412.663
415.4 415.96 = 415.524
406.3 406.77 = 406.627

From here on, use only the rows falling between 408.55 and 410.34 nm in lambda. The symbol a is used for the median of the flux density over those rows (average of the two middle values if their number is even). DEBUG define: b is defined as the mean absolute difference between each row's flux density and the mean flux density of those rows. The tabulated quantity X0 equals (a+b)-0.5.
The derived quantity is 6.85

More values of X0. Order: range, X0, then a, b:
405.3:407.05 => 6.40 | 6.1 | 0.834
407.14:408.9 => 7.29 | 7.0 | 0.764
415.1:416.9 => 6.66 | 6.4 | 0.742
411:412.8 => 6.66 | 6.5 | 0.693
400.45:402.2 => 6.88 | 6.6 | 0.787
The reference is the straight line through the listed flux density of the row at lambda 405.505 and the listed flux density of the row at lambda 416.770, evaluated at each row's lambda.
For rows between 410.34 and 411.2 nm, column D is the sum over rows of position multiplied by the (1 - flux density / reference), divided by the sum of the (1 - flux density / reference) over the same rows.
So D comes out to 410.62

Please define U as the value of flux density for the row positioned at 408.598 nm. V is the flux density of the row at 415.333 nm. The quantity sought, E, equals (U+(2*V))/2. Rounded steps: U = 7.987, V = 4.577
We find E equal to 8.6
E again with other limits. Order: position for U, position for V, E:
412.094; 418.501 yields 9.1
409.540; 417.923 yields 9.1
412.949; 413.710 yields 9.3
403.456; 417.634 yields 10.5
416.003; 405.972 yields 9.7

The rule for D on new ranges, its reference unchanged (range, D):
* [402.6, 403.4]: 402.95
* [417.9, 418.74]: 418.40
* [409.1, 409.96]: 409.65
